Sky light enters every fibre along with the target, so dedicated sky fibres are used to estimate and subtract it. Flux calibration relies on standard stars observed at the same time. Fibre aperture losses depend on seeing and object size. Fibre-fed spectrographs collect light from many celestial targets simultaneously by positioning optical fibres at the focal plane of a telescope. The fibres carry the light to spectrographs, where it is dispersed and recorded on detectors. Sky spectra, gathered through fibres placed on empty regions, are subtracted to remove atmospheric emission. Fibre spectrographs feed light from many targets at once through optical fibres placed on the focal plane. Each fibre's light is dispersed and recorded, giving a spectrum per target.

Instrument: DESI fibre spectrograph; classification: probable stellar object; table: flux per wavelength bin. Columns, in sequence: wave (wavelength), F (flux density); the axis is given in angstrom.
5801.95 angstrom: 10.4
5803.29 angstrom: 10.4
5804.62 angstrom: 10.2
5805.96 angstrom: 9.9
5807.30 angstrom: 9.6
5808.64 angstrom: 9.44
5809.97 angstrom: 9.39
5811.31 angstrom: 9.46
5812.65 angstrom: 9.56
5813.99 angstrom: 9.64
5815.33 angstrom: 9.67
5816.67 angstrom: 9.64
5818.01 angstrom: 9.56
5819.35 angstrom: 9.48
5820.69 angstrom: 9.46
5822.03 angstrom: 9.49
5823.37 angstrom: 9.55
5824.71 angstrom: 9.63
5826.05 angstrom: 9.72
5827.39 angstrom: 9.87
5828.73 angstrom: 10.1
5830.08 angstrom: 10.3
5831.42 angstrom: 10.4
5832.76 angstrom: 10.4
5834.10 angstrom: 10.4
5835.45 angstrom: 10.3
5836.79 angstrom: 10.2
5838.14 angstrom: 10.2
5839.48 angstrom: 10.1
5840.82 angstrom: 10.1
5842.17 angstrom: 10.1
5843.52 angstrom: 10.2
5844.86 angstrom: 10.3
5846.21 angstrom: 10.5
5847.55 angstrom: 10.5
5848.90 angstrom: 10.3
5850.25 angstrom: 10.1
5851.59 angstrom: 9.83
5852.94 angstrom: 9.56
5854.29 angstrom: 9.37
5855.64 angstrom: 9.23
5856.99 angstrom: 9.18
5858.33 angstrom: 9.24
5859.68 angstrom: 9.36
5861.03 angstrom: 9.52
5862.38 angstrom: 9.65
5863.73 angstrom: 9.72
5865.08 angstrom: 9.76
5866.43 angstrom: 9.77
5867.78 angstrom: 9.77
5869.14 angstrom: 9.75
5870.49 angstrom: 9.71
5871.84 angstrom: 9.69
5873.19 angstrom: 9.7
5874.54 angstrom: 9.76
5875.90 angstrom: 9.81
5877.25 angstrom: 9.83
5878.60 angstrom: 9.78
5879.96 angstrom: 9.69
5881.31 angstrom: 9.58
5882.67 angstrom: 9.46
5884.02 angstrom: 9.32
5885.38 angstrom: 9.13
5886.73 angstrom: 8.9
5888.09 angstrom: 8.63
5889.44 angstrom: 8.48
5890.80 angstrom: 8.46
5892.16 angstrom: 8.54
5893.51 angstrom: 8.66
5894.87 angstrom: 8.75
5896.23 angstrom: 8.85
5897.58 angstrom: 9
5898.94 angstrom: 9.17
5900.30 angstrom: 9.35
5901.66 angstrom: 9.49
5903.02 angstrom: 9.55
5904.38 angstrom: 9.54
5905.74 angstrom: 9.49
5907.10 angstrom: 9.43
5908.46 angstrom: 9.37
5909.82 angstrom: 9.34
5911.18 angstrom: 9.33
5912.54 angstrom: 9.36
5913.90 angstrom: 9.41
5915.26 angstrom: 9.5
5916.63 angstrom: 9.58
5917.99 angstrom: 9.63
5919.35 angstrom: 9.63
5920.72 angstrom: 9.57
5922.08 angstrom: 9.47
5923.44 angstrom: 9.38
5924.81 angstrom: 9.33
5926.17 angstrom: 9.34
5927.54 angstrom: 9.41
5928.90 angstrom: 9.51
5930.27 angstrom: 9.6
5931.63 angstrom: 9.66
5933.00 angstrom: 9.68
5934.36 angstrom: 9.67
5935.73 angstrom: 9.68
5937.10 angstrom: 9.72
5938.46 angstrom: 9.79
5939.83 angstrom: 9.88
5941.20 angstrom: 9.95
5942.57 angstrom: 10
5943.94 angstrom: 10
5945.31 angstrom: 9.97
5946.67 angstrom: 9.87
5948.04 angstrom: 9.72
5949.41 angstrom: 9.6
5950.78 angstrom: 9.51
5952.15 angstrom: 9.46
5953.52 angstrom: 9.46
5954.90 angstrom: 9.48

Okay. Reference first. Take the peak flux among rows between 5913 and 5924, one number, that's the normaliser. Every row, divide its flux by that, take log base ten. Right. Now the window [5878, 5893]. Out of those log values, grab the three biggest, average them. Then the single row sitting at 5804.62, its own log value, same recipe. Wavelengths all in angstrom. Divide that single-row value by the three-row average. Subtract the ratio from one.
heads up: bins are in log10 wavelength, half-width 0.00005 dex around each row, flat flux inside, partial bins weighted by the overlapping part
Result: -9.5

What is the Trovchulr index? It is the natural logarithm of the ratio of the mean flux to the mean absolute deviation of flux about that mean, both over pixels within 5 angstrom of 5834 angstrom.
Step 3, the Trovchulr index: 4.9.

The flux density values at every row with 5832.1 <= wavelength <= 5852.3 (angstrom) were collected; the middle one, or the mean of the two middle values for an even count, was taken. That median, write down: 10.2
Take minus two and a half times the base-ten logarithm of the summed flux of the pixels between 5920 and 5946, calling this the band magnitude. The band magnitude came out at -5.660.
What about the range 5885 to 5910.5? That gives -5.590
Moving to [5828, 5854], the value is -5.719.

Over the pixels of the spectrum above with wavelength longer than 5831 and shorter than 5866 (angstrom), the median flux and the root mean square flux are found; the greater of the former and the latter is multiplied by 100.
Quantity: 1010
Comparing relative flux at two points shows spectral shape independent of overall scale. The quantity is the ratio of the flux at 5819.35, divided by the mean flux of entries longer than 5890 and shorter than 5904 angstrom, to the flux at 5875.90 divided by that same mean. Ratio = 0.97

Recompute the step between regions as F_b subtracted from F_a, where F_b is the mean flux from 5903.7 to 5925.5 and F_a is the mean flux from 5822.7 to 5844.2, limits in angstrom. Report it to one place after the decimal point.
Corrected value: 0.6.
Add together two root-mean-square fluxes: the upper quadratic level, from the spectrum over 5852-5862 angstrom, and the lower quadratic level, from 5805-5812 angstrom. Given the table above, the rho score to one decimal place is 18.9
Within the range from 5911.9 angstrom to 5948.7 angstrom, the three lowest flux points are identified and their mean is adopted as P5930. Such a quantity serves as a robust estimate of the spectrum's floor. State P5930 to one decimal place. 9.3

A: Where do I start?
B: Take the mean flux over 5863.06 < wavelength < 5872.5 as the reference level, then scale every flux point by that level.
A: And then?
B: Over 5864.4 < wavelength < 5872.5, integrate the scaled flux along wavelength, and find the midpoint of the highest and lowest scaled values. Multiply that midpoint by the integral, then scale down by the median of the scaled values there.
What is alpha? 8.1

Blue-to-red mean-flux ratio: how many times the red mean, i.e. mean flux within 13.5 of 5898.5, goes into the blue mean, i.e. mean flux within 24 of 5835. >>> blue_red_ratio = 1.09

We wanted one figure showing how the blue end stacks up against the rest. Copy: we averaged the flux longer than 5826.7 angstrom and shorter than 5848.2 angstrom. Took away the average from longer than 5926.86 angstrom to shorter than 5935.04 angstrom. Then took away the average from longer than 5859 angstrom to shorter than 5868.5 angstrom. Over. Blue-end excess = -9.0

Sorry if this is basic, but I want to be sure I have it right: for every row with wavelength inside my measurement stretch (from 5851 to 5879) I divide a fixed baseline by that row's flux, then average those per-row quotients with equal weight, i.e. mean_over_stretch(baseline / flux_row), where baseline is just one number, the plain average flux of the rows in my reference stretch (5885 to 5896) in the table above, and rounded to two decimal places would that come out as 0.90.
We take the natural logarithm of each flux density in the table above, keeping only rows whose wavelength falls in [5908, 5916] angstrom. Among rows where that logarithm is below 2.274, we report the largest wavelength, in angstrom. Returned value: 5915.26 angstrom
